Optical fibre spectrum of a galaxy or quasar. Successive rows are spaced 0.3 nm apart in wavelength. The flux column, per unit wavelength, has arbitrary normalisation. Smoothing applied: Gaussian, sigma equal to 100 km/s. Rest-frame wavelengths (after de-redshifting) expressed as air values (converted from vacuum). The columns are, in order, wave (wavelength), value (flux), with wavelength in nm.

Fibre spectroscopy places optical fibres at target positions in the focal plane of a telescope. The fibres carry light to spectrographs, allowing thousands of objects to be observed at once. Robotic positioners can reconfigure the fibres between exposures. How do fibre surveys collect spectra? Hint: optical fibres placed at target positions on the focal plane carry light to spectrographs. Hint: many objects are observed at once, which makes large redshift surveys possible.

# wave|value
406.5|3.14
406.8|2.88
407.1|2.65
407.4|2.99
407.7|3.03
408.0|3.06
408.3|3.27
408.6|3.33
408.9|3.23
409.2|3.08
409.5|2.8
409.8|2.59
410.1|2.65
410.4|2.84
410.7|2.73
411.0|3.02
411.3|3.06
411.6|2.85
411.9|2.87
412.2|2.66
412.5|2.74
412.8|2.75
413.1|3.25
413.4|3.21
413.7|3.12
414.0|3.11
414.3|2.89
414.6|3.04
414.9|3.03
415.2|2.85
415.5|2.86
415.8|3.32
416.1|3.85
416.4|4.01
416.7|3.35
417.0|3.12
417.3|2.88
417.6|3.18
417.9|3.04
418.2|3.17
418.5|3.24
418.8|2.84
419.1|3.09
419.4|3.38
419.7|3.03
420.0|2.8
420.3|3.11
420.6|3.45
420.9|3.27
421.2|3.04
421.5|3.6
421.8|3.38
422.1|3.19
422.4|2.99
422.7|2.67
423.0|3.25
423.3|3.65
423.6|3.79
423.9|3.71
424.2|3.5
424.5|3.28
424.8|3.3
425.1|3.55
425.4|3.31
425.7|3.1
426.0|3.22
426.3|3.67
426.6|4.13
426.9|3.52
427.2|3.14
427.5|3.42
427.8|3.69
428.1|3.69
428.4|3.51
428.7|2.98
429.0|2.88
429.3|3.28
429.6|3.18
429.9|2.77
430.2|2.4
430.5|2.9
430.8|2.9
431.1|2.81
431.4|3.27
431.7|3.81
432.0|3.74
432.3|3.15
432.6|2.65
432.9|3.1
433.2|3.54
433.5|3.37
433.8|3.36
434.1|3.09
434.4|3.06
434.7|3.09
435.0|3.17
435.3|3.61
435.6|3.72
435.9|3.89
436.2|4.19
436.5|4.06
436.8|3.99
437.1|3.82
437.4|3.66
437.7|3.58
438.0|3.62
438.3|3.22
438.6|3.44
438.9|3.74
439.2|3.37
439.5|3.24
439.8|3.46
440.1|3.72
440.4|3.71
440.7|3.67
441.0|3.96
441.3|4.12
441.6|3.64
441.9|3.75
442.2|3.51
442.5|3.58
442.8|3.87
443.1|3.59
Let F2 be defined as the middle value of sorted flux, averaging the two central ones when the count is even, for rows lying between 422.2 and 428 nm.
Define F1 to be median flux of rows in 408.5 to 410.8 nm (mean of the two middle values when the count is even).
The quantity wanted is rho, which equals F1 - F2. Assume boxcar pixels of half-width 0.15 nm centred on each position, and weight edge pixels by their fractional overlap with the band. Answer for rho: -0.6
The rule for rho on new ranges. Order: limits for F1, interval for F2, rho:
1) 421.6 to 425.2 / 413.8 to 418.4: 0.2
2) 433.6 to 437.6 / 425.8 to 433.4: 0.4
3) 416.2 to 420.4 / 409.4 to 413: 0.3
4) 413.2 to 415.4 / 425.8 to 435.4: -0.2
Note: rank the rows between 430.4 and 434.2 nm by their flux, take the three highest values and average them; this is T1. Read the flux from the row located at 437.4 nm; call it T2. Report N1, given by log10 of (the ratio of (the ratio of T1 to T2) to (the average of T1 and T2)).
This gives -0.56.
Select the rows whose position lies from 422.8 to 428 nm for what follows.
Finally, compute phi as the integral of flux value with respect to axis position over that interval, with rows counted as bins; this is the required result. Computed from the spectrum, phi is 18.1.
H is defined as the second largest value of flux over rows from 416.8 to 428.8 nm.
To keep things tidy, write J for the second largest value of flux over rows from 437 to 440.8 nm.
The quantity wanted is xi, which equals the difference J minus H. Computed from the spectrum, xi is -0.05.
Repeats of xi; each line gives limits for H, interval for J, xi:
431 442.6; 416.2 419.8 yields -0.74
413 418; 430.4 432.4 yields -0.11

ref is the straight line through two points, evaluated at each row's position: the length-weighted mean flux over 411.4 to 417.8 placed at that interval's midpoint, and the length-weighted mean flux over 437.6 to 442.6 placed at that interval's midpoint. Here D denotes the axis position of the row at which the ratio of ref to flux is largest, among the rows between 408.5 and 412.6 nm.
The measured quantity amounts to 409.8 nm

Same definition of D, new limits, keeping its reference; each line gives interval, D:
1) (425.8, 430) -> 429.9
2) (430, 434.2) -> 430.2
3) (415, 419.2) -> 418.8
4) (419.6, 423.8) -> 422.7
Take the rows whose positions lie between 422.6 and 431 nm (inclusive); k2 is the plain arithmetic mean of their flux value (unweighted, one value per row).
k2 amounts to 3.30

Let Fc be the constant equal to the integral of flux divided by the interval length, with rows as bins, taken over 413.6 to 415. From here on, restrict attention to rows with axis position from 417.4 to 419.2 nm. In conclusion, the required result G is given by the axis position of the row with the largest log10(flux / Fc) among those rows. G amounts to 418.5 nm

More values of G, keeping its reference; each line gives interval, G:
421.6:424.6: 423.6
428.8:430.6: 429.3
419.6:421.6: 421.5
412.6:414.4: 413.1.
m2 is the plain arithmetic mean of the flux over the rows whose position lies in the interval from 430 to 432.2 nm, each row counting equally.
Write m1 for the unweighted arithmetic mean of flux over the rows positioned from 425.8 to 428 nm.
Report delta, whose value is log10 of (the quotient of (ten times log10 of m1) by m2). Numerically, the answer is 0.25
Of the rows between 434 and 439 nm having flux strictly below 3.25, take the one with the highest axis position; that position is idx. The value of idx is 438.3 nm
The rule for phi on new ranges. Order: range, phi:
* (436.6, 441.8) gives 19.0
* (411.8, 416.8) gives 15.6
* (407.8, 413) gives 15.2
